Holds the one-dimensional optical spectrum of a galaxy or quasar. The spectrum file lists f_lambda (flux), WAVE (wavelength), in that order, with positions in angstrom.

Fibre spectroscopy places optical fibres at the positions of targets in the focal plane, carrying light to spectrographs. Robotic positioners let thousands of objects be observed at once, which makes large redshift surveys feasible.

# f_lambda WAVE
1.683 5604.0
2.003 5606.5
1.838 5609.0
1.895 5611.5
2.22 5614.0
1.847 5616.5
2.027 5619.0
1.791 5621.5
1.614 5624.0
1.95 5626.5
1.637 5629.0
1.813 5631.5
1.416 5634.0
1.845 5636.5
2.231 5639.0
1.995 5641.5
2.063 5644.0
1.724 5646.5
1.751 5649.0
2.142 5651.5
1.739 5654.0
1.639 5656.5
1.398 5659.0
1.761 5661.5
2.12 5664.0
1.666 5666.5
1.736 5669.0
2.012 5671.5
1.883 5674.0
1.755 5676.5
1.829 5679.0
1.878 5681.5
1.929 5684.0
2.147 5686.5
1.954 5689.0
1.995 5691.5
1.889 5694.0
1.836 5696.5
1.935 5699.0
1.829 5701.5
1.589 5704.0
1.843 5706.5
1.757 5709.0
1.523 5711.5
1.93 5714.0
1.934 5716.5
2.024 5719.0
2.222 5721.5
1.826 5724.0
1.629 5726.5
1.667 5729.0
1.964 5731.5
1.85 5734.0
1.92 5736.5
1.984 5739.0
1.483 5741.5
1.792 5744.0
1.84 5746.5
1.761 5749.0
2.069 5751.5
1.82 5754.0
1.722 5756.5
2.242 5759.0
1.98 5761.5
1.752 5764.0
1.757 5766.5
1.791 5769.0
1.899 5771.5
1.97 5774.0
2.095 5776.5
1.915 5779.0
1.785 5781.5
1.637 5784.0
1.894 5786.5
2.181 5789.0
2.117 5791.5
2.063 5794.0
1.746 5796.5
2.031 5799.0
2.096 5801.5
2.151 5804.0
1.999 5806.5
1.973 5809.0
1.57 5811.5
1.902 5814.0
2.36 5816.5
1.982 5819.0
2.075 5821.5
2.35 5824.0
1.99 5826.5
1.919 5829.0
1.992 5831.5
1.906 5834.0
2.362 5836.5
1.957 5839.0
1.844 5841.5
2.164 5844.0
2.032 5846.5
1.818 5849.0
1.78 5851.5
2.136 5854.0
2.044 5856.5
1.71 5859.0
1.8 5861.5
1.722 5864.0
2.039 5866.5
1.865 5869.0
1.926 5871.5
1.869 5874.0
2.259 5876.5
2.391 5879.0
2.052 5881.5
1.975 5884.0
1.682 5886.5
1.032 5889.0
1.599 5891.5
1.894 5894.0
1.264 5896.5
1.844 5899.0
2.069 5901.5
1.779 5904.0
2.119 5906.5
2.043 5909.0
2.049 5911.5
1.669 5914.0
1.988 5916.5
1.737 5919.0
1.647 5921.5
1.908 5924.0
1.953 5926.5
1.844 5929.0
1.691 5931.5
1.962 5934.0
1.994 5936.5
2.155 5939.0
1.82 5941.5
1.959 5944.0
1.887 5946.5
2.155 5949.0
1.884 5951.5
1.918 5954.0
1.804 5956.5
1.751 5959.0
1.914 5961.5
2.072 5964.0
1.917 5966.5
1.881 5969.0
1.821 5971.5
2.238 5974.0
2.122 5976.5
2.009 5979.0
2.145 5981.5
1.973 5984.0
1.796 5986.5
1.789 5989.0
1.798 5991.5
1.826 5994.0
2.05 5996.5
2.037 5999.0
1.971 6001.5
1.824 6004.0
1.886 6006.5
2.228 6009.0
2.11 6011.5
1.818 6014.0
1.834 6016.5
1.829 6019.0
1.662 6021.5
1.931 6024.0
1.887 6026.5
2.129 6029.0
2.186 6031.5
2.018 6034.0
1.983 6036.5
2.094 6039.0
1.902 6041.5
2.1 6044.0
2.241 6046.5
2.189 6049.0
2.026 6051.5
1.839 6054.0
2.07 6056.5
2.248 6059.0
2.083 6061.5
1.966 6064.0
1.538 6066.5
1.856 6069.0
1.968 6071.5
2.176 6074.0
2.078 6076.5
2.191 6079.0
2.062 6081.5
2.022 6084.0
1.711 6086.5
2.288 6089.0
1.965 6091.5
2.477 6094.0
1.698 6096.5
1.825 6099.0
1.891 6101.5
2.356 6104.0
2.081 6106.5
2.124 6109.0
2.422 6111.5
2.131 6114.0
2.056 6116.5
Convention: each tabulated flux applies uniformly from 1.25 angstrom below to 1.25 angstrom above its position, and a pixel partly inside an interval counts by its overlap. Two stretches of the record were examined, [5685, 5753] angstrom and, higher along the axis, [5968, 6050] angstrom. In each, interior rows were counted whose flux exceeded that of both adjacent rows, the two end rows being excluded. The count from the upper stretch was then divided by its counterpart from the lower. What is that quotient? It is 1.3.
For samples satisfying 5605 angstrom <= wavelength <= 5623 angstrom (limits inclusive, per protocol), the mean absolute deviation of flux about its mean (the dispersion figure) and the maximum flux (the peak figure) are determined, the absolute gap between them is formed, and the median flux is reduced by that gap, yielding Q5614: -0.21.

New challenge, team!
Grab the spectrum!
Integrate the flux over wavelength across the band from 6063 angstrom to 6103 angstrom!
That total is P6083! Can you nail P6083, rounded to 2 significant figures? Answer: 79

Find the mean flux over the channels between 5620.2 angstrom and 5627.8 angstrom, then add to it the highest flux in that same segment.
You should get 3.74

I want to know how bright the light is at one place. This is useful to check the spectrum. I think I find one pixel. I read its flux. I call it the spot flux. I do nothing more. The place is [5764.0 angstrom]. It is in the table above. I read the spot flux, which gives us 1.752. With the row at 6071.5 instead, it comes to 1.968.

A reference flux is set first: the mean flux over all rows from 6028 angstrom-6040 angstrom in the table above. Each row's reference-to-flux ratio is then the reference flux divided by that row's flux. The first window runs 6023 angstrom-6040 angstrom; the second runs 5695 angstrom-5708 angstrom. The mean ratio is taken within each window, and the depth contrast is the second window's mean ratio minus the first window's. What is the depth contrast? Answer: 0.13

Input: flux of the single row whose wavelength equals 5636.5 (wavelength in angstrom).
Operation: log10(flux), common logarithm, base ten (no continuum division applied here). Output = 0.266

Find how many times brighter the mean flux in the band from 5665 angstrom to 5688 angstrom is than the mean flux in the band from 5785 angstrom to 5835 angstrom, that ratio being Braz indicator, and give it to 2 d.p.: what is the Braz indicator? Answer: 0.93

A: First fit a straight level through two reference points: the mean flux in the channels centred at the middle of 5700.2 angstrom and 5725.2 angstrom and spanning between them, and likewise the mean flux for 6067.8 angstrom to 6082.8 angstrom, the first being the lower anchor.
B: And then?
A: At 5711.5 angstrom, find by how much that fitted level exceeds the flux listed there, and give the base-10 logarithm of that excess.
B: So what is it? -0.49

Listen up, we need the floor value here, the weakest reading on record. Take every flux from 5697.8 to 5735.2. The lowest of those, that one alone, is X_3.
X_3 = 1.523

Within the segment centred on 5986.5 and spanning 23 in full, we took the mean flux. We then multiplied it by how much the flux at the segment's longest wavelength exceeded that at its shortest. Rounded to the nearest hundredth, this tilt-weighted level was -0.14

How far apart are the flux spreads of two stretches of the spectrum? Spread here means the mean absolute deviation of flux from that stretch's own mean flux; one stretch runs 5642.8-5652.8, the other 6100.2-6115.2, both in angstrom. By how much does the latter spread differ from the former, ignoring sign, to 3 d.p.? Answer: 0.035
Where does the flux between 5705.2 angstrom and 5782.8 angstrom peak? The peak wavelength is 5759.0 angstrom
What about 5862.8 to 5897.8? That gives 5879.0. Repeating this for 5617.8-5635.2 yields 5619.0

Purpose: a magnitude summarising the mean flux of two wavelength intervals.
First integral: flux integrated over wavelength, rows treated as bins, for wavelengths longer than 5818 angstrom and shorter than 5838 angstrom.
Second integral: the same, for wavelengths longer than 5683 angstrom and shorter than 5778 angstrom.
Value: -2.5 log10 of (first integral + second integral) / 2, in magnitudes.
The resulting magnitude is -5.10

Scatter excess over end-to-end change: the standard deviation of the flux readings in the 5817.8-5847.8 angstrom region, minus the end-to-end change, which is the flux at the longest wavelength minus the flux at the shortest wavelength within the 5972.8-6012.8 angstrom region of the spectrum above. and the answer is 0.29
